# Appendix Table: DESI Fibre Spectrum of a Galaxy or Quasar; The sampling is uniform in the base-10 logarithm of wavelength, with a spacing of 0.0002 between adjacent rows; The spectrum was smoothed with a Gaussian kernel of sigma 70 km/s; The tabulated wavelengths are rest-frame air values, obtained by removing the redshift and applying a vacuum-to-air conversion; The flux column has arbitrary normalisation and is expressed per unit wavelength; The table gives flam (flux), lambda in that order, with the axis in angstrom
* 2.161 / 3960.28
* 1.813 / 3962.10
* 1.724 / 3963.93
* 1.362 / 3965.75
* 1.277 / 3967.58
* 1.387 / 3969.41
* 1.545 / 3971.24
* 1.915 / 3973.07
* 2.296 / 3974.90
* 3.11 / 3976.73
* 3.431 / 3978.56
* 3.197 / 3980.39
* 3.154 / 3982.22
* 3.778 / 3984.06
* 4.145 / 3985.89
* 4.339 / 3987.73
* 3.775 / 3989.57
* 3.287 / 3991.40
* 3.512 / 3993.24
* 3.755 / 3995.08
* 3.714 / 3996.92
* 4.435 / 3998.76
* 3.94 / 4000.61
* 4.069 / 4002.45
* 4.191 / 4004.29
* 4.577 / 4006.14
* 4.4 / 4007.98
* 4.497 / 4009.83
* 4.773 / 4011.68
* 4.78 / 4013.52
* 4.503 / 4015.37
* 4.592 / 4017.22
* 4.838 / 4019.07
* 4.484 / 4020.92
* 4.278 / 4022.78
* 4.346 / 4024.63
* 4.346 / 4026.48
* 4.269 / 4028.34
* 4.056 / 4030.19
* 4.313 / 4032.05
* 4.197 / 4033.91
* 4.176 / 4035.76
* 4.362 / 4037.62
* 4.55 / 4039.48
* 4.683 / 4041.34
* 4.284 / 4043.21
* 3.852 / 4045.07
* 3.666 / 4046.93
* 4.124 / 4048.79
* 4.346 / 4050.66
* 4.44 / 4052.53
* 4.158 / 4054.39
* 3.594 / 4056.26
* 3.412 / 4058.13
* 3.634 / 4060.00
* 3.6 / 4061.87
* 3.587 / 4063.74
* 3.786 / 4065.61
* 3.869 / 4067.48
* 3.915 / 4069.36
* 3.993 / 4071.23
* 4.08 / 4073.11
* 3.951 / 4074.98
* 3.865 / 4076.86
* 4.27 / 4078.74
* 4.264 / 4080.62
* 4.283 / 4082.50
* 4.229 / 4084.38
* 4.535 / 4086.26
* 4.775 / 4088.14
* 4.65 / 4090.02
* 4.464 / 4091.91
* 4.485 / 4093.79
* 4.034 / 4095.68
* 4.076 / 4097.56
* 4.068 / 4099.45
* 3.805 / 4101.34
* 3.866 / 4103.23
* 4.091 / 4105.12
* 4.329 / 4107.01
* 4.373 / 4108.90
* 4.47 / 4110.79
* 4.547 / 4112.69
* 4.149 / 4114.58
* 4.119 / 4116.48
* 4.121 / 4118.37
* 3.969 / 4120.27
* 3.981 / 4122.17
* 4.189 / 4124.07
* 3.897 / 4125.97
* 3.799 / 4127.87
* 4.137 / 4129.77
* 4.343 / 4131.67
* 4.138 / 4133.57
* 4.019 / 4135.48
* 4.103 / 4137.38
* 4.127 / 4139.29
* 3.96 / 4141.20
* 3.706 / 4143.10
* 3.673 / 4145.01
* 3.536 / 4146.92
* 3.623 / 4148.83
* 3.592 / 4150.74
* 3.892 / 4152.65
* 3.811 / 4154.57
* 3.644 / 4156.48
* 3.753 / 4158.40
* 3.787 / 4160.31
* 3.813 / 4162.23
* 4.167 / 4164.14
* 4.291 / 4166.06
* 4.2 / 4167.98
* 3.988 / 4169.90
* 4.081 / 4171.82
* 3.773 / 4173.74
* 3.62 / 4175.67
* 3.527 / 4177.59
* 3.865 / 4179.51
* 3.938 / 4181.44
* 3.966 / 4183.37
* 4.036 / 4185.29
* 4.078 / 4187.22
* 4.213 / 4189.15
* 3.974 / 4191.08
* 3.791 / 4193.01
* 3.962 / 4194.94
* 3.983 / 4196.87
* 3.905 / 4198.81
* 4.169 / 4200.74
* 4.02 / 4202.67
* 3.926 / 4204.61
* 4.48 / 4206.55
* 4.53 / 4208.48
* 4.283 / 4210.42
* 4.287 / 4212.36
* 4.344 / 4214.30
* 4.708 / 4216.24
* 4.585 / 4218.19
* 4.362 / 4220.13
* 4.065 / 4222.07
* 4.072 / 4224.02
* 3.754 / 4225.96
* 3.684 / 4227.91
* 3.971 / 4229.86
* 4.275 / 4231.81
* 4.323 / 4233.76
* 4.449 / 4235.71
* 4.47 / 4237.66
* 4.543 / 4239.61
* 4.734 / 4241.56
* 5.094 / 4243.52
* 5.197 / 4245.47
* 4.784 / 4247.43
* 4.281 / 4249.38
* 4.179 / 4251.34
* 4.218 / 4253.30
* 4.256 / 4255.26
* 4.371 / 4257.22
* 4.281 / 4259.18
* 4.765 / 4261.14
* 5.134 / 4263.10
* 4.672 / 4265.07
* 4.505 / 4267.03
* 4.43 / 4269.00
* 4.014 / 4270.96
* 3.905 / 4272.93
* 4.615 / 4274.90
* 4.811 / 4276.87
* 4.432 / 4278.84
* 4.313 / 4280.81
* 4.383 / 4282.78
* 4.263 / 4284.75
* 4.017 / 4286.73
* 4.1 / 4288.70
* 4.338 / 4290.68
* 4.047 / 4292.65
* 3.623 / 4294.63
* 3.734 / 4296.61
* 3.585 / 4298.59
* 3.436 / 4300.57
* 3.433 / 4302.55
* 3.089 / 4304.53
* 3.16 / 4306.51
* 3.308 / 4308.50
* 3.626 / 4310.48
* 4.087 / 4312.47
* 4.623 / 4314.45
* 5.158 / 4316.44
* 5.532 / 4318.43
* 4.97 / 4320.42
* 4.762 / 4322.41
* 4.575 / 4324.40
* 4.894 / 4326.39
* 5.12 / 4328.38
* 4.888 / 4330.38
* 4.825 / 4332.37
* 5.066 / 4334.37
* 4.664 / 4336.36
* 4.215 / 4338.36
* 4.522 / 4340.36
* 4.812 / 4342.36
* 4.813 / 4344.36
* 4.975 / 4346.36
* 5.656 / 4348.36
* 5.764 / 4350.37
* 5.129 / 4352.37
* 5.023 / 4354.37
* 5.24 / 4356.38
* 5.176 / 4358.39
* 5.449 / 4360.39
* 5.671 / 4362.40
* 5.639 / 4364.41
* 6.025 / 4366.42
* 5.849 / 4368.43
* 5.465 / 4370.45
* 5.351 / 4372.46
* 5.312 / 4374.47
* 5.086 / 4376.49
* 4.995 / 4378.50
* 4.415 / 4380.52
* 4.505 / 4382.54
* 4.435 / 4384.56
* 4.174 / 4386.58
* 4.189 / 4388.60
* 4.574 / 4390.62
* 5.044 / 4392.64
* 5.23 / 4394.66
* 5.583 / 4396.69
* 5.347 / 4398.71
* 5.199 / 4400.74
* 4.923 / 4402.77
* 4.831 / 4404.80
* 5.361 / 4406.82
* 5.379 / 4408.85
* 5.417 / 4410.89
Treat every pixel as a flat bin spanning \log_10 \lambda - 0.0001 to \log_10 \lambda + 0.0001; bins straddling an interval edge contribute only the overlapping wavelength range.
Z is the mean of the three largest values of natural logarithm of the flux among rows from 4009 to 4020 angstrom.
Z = 1.57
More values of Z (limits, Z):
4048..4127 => 1.54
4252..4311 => 1.59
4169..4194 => 1.42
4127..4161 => 1.44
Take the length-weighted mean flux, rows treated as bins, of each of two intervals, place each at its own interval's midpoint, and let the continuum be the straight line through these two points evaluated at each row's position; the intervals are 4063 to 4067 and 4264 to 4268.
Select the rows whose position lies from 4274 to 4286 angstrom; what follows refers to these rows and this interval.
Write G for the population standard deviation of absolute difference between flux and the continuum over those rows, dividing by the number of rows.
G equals 0.13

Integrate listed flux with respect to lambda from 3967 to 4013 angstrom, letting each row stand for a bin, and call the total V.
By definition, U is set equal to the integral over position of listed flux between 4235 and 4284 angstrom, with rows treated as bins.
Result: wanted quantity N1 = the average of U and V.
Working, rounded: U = 221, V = 161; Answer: 191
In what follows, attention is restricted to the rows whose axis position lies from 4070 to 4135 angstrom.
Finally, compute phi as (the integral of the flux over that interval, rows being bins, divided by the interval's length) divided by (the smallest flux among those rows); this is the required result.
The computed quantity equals 1.10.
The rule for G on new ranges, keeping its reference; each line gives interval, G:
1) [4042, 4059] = 0.26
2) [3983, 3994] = 0.32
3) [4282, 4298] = 0.27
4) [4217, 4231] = 0.23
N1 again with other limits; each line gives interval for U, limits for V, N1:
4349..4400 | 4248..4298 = 239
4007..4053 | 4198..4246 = 204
